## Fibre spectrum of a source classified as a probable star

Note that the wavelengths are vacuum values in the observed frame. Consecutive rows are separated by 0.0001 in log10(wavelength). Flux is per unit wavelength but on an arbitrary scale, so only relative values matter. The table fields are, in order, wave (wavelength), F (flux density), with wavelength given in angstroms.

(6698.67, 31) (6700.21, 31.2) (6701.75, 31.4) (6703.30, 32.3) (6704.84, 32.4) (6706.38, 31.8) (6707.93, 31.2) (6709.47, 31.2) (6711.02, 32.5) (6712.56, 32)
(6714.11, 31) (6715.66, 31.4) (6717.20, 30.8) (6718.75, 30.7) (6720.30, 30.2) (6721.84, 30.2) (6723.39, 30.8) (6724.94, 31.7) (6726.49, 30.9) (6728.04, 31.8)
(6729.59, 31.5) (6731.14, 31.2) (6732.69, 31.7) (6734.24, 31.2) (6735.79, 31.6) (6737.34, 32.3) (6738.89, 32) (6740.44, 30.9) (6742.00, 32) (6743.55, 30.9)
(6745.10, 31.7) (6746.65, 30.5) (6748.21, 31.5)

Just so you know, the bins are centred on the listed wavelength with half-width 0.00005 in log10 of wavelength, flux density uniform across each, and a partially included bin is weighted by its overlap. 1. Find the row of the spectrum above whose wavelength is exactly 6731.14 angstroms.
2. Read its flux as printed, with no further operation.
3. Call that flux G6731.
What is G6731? 31.2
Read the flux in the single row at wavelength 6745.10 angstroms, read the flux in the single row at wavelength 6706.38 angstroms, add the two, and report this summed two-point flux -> 63.5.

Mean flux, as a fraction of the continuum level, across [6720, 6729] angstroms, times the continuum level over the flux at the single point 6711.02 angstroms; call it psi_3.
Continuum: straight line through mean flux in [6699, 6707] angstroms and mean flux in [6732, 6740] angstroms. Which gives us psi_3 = 0.95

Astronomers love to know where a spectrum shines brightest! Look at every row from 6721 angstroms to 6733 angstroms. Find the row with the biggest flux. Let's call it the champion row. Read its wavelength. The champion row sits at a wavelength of 6728.04 angstroms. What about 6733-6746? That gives 6737.34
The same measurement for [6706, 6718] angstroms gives 6711.02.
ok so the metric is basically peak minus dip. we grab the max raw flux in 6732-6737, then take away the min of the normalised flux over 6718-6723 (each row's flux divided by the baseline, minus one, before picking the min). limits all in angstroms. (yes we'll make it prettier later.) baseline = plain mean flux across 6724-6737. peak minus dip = 31.7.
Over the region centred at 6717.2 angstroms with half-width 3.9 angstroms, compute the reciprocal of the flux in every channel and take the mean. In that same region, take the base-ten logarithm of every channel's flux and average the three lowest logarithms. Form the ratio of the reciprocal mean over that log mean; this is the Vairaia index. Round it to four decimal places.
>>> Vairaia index 0.0218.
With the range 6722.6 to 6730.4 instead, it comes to 0.0214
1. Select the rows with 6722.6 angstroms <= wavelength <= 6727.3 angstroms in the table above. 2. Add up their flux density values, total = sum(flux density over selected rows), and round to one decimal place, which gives 93.4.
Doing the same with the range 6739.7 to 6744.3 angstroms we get 93.8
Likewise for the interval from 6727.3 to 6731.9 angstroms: 94.5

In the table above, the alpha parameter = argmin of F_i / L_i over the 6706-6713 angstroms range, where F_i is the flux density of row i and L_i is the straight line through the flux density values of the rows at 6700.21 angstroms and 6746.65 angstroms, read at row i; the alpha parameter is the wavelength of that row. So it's 6707.93 angstroms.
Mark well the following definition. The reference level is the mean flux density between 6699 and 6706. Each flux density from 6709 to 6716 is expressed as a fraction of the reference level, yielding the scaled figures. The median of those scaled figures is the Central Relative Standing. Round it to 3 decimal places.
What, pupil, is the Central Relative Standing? 0.987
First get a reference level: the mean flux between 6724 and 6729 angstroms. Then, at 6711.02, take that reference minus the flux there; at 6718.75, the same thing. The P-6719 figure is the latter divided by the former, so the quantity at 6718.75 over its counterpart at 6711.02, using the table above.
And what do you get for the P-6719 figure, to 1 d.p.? -0.7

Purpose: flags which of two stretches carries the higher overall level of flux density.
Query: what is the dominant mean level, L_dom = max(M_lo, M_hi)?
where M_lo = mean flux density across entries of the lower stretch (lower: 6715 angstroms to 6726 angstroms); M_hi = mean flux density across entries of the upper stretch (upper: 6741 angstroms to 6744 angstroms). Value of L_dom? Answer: 31.4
